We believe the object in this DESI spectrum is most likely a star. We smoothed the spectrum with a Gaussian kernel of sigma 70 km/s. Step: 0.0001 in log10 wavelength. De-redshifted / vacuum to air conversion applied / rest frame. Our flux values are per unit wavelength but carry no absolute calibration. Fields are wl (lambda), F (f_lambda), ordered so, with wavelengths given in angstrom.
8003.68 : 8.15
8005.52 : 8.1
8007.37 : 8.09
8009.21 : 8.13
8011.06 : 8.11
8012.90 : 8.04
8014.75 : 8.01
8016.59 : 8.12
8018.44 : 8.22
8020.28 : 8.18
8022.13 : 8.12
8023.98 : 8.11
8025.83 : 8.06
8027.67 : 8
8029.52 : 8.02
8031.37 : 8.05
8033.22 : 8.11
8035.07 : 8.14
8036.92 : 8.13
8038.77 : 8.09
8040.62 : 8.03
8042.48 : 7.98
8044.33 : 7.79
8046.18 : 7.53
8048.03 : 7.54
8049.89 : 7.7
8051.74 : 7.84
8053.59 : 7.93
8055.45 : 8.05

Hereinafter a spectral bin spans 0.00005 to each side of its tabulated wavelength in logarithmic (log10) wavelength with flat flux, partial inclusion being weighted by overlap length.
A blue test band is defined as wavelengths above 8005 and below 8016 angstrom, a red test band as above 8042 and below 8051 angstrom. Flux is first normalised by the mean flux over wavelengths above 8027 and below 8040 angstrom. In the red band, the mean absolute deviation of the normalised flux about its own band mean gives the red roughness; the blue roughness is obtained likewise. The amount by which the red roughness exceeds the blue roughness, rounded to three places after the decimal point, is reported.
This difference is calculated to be 0.013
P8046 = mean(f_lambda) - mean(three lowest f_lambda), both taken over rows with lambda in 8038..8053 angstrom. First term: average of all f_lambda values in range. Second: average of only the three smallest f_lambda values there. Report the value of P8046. 0.22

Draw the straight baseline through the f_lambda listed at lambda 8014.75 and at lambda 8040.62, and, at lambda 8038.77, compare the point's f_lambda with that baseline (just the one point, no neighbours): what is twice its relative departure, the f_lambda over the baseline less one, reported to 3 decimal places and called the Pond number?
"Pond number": 0.015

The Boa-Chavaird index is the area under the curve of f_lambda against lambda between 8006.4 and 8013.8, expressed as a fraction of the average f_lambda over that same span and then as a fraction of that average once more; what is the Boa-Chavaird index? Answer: 0.9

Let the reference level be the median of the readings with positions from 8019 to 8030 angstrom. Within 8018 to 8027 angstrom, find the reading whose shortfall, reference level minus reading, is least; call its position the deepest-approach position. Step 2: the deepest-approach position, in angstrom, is 8018.44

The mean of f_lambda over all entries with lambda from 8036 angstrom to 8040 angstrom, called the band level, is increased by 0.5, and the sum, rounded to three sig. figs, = 8.61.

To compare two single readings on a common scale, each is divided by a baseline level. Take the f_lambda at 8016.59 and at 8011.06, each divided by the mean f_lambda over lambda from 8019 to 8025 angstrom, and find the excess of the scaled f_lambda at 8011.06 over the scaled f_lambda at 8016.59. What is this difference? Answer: -0.001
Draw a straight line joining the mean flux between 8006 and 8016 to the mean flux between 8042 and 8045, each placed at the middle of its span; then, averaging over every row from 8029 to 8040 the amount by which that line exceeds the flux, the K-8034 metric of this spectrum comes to -0.15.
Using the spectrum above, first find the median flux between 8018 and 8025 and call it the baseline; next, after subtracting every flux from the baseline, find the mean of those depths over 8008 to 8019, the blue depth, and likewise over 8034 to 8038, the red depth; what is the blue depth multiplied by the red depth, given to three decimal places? 0.001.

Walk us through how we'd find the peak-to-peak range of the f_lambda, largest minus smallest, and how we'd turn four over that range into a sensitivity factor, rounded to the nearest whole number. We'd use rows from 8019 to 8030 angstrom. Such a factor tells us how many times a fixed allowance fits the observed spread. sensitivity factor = 22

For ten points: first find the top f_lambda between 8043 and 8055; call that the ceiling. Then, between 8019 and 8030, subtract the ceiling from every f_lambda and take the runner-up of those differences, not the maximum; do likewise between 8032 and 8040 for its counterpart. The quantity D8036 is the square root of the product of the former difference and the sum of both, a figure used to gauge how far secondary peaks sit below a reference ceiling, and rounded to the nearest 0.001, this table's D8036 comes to 0.272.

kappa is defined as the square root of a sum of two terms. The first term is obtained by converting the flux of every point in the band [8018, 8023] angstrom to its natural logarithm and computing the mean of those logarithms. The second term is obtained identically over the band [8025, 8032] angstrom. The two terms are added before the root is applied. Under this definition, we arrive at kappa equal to 2.05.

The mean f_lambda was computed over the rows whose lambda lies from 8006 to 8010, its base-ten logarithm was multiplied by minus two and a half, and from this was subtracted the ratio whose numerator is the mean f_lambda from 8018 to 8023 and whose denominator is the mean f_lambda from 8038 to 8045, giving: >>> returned -3.30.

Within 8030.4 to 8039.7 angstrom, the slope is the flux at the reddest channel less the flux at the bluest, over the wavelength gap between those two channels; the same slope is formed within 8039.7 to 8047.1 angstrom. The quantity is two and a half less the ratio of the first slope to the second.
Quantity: 2.6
